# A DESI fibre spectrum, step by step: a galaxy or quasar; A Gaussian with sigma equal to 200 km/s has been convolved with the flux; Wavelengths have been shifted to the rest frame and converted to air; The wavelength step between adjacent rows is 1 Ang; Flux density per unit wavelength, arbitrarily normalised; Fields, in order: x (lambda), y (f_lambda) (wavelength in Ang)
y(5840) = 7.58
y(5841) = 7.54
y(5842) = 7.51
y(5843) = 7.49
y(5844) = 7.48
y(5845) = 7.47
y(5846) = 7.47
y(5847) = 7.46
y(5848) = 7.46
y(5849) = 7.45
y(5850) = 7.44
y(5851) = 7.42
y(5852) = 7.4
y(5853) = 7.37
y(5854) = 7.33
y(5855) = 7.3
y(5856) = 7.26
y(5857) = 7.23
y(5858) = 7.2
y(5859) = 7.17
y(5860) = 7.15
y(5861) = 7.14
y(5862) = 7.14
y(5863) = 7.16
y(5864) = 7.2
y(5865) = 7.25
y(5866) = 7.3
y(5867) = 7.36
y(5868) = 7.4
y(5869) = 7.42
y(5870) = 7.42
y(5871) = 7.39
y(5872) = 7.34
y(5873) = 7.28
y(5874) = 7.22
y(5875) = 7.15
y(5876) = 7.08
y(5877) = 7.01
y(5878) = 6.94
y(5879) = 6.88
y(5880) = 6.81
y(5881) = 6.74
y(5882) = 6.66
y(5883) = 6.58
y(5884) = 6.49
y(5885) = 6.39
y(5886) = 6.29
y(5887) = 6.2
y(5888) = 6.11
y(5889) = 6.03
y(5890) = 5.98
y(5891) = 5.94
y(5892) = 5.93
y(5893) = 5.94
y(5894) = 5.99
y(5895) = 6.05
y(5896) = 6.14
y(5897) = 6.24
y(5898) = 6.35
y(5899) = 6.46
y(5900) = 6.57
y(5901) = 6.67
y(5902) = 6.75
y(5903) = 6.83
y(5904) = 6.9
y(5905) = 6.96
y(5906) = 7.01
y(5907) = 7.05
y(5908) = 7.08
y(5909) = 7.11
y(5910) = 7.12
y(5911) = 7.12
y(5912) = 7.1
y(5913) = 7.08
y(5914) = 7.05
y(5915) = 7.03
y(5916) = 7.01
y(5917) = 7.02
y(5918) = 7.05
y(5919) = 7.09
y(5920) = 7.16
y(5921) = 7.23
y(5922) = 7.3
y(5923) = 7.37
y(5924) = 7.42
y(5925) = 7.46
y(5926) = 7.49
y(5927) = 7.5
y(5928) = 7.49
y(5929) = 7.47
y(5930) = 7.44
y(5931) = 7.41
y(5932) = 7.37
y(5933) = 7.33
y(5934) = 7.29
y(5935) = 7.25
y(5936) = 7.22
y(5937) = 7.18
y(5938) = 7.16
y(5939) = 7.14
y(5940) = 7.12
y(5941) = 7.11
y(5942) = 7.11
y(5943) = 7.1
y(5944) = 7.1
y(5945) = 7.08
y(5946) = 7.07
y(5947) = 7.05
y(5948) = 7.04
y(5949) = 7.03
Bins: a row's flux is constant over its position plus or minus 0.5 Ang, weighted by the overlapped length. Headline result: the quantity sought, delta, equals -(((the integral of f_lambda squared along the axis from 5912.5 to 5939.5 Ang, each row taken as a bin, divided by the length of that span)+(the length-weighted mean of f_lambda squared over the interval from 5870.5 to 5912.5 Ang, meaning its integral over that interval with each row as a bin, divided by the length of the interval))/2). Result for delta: -48.7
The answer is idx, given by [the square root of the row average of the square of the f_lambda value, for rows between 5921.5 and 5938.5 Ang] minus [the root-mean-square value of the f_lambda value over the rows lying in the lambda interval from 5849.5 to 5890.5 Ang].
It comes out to 0.3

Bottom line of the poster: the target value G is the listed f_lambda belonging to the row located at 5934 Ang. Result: 7.29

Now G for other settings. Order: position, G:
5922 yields 7.3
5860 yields 7.15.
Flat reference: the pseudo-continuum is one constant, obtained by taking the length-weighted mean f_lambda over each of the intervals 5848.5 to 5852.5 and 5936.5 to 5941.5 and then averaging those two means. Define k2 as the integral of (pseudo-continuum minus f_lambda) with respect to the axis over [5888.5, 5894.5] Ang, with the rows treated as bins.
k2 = 8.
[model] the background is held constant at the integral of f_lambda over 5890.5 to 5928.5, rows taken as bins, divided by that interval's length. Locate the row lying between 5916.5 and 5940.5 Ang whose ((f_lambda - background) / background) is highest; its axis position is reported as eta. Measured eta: 5927 Ang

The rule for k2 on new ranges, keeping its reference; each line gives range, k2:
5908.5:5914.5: 1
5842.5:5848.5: -1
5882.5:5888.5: 6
